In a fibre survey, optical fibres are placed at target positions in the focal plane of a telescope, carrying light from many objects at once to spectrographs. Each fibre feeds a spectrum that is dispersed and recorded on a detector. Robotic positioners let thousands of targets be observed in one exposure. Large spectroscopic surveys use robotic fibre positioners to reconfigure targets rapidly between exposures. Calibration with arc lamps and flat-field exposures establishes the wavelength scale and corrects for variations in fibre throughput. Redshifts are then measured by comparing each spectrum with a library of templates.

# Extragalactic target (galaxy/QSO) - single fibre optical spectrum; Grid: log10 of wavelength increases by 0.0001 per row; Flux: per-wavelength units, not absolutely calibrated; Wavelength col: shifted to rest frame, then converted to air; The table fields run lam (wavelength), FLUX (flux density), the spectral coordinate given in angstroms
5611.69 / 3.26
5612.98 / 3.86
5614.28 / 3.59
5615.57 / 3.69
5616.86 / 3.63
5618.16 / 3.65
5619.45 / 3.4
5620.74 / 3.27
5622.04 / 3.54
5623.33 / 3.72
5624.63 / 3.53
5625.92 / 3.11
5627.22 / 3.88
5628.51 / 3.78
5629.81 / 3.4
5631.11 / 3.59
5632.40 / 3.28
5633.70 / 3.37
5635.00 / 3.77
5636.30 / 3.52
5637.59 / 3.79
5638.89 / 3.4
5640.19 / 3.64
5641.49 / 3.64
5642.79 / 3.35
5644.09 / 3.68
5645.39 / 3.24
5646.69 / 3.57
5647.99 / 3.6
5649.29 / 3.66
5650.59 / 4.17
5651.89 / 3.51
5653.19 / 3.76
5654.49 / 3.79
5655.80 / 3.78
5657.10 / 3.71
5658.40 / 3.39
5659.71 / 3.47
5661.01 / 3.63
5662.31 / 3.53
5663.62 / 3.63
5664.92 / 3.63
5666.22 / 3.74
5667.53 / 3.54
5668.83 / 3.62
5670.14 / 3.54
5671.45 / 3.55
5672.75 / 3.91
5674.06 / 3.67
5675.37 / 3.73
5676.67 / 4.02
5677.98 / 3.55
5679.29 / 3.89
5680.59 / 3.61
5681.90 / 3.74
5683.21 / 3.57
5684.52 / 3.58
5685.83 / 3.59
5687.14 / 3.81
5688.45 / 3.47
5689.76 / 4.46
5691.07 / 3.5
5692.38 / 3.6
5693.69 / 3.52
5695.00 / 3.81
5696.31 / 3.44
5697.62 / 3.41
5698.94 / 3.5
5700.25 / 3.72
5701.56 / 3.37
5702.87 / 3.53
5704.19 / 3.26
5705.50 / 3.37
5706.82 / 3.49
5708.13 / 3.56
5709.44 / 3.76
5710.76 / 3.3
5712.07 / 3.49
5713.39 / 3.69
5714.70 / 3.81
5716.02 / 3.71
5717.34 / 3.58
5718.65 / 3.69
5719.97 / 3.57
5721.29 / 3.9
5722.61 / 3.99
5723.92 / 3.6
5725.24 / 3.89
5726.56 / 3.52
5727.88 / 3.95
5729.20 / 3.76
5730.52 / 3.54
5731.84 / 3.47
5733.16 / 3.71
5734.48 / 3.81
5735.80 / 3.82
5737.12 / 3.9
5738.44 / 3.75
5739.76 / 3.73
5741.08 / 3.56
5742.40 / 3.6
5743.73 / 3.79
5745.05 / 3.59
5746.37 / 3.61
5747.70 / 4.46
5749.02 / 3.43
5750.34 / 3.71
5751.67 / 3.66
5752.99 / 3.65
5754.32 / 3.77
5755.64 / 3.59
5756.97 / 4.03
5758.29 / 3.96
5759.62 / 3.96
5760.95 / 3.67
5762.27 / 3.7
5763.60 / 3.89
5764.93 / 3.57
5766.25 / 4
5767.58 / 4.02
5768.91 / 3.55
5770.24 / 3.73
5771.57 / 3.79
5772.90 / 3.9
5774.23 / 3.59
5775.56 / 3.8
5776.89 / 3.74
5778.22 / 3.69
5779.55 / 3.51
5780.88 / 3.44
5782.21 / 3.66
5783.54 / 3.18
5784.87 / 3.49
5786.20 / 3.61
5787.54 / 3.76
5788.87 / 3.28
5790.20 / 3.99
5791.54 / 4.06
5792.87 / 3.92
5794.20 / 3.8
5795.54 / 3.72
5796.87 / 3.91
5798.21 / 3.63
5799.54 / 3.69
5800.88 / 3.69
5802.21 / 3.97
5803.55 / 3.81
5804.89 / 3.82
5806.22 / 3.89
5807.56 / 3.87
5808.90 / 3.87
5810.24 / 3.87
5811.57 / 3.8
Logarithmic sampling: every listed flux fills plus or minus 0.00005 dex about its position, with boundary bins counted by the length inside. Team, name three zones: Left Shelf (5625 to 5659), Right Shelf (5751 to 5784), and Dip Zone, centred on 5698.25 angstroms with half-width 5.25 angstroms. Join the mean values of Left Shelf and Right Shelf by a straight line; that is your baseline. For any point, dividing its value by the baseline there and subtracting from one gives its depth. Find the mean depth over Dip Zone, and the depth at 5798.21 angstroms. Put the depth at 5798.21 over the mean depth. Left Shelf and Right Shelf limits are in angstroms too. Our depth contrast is 1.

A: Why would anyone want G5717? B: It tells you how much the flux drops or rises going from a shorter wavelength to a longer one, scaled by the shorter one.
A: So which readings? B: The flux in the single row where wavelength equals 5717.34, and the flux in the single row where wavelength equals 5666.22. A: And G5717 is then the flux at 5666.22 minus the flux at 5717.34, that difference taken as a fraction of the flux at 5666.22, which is 0.043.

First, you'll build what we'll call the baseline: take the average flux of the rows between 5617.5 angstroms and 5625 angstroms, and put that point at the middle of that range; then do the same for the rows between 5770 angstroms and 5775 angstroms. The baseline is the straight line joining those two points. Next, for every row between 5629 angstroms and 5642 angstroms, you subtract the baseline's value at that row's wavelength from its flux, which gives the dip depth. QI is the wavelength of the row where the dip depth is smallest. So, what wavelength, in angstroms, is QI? 5632.40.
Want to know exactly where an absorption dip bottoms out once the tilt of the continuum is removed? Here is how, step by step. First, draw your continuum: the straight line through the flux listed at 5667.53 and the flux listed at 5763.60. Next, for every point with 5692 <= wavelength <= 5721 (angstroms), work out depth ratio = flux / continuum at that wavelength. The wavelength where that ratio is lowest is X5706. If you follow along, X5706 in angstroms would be 5704.19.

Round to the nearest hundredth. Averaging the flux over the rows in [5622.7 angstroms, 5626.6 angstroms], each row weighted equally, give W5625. 3.45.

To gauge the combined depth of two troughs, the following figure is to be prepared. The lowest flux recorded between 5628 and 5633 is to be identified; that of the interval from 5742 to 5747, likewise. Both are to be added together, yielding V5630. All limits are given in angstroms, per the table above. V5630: 6.87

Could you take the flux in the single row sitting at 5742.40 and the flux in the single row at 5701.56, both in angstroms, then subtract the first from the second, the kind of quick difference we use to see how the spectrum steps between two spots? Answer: -0.2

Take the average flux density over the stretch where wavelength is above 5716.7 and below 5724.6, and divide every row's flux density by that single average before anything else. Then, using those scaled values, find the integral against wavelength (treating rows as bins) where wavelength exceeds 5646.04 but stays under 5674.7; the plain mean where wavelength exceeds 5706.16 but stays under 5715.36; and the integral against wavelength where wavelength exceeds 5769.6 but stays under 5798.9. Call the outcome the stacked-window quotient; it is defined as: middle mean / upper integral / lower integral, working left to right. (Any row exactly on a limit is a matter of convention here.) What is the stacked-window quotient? 0.0012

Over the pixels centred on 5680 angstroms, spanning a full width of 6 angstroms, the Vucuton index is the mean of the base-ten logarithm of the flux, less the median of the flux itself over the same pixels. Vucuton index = -3.11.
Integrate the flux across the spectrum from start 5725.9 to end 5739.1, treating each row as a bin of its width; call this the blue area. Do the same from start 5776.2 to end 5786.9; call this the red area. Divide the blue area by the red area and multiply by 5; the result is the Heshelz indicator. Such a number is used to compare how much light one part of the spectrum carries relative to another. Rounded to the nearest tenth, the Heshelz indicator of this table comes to 6.5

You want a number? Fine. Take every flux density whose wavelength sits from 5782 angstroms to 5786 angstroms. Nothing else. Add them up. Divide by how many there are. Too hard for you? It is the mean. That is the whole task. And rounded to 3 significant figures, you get 3.44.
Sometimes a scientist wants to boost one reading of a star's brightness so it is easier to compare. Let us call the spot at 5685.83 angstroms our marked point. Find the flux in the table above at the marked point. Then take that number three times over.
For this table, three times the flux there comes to 10.8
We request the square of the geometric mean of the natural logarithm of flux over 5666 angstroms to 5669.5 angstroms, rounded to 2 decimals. 1.66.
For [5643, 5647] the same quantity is 1.56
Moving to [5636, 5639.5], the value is 1.61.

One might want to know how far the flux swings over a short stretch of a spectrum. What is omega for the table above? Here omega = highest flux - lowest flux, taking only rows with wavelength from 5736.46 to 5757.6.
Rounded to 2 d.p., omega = 1.03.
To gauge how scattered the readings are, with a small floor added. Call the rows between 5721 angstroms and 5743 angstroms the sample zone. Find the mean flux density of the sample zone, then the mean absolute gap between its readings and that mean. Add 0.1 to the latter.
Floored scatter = 0.236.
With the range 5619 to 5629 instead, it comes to 0.302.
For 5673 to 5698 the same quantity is 0.277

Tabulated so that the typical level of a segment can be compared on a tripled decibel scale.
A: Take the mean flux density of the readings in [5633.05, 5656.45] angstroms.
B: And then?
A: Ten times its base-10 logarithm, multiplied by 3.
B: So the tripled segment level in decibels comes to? 16.8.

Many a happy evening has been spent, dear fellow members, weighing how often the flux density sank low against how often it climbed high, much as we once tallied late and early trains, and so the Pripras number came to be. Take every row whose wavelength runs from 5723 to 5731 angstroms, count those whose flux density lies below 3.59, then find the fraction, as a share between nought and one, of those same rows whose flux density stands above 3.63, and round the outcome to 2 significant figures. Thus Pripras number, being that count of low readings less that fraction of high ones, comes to 1.5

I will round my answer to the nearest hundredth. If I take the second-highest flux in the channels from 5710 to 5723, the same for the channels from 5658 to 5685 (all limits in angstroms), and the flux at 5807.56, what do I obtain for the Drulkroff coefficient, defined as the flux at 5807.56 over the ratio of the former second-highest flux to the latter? 3.88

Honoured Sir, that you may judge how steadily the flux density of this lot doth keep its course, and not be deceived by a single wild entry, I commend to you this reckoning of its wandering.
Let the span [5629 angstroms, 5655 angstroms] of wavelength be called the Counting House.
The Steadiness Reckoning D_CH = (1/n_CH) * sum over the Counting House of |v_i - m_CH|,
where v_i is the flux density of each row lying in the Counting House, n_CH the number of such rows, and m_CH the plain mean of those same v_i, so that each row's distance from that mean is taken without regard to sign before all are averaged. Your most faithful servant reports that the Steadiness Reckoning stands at 0.164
